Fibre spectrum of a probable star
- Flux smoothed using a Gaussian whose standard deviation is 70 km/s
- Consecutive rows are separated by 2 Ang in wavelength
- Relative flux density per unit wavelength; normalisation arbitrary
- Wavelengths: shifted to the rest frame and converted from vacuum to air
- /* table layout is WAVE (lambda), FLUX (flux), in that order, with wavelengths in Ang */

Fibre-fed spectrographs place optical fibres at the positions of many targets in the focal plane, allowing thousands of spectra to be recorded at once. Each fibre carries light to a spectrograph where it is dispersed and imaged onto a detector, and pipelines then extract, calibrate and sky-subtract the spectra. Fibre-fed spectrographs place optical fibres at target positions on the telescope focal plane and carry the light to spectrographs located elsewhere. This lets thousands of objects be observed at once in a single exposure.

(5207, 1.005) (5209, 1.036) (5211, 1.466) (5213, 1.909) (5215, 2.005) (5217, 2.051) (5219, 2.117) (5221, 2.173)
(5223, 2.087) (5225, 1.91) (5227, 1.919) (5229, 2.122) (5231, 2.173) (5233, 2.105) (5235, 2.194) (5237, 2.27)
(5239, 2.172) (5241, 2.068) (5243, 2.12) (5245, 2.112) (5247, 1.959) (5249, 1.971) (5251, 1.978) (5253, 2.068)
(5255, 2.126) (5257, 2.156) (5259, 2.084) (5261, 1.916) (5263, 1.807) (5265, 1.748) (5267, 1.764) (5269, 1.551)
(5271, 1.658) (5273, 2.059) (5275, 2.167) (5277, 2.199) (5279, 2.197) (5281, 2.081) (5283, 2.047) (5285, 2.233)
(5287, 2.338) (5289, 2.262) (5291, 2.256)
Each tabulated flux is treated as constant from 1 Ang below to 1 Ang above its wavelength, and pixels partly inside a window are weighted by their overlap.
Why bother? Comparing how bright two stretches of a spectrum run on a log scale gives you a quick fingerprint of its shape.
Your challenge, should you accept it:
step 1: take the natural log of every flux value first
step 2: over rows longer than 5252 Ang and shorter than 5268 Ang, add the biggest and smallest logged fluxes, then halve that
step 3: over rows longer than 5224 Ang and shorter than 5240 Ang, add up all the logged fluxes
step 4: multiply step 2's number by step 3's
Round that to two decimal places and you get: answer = 3.95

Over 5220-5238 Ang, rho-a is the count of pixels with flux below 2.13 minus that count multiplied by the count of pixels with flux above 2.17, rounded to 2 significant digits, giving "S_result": -15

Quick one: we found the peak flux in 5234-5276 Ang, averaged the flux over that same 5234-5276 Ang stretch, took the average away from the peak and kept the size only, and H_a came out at 0.27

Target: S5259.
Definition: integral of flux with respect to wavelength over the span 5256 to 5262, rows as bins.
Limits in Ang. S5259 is 12.3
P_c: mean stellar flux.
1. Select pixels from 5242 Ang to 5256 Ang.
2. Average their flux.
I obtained 2.05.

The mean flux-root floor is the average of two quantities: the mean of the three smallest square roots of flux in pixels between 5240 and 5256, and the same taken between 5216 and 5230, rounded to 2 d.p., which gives 1.40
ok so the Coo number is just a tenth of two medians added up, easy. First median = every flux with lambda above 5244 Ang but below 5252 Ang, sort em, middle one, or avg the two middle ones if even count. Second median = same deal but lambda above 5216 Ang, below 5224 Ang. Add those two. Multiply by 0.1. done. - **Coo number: 0.408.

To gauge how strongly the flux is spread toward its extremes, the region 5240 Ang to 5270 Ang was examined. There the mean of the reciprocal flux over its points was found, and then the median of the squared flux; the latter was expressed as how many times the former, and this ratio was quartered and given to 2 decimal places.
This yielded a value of 1.90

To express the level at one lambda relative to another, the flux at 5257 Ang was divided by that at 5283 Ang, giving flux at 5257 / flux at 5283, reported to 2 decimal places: 1.05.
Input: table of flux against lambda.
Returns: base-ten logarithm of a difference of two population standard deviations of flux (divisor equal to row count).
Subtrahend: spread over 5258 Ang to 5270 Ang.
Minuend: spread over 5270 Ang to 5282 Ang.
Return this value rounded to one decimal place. -1.6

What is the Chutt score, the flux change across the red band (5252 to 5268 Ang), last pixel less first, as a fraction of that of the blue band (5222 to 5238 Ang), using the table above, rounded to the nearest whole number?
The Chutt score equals -2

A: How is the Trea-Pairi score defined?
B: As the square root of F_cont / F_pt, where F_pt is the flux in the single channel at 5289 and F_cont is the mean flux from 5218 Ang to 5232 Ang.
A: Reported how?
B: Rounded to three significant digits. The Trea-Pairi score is 0.957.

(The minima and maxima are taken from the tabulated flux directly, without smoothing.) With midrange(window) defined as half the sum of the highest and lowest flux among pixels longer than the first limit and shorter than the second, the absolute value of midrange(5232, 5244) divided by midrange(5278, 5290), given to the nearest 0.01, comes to 0.99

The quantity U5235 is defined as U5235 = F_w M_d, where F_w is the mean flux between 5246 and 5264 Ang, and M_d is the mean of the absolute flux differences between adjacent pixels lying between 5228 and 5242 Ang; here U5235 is 0.163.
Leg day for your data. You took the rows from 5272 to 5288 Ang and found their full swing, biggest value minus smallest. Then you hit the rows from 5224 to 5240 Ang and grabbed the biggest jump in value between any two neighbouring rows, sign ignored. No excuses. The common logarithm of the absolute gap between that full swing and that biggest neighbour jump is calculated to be -1.06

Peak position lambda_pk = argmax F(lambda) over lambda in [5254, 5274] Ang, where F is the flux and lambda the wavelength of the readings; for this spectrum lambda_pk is 5257 Ang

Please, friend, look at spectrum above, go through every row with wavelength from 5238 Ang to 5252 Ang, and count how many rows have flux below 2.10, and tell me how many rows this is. 4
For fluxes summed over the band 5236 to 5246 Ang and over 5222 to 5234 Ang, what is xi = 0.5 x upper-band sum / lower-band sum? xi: 0.44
